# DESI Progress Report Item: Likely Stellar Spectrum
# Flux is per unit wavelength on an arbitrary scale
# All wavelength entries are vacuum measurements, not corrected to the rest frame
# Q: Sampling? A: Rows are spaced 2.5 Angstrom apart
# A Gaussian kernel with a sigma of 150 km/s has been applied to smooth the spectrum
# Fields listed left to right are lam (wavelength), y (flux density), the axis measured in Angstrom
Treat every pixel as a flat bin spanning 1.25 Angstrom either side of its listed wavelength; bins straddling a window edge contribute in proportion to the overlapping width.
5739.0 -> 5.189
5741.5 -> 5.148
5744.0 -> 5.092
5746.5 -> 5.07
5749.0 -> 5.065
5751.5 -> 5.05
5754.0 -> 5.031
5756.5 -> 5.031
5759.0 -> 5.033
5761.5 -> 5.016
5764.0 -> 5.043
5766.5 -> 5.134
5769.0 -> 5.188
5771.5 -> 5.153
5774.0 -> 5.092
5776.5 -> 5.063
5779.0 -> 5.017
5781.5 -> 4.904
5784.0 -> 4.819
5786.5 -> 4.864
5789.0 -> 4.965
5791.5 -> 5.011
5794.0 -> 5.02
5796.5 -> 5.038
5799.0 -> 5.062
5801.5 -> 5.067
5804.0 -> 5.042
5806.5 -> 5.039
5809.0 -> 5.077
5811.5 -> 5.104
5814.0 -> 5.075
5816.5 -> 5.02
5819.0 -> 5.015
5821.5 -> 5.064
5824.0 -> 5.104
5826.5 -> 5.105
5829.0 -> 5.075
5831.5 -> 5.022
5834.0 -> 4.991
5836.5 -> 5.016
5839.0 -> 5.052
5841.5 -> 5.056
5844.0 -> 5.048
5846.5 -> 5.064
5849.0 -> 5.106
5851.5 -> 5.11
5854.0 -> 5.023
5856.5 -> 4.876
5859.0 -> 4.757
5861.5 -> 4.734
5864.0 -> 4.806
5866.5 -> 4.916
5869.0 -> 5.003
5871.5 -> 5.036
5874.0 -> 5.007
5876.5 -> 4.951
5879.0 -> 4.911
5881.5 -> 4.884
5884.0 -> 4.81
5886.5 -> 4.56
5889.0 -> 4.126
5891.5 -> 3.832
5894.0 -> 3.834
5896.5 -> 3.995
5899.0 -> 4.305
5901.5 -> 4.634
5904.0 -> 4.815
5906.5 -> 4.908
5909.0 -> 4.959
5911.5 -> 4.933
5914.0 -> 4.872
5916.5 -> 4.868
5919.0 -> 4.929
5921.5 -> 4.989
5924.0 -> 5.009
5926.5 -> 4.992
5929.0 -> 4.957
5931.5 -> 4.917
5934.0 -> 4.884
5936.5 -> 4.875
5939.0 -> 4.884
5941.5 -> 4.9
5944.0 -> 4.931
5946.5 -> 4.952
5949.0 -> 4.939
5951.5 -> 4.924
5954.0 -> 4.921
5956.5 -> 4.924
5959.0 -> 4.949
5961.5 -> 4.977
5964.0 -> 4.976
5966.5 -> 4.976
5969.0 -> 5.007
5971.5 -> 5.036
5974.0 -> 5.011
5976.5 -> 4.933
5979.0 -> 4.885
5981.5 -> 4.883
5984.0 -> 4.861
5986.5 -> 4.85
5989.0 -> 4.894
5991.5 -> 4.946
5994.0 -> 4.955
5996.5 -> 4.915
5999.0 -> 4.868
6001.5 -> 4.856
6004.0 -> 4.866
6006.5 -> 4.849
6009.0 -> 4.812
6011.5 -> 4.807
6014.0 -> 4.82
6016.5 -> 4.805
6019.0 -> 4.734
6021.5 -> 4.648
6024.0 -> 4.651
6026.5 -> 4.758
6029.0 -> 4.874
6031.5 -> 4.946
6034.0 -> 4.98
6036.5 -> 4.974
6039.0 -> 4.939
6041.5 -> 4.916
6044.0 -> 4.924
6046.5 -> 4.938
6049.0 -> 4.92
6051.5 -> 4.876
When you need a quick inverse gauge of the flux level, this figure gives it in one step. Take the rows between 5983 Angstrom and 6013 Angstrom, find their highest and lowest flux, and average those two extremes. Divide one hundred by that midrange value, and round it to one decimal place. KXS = 20.5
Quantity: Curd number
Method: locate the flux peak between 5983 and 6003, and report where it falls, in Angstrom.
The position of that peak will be 5994.0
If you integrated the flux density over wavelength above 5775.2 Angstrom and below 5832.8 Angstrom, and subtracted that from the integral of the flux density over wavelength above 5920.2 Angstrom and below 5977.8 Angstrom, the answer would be -4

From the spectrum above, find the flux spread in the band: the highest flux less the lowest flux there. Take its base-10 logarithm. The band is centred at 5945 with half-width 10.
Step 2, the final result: -1.11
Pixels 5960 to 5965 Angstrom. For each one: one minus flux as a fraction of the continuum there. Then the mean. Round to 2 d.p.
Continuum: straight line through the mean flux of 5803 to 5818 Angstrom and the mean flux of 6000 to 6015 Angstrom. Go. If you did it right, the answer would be -0.02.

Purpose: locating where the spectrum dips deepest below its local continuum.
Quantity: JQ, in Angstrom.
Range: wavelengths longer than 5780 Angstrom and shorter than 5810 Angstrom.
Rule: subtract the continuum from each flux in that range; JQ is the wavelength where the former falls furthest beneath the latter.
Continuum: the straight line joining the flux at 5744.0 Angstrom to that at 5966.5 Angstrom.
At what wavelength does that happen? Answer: 5784.0 Angstrom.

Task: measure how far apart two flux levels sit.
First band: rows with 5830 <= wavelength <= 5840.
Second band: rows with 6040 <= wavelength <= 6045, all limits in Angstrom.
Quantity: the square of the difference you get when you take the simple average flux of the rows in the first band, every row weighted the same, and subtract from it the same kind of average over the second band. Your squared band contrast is 0.010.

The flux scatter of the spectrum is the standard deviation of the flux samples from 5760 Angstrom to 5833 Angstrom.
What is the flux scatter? 0.08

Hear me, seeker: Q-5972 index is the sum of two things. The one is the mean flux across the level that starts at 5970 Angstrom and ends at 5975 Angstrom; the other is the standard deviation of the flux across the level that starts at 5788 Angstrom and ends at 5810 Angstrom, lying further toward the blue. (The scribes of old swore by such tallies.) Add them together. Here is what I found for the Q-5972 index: 5.06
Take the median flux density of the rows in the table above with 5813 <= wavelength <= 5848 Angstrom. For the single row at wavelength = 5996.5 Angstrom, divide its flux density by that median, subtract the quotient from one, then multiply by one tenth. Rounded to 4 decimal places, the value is 0.0028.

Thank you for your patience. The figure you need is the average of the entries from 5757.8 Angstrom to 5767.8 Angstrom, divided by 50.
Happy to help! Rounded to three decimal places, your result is 0.101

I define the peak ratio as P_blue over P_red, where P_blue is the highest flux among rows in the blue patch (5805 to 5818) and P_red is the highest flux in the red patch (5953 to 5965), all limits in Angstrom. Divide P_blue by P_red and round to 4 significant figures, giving 1.026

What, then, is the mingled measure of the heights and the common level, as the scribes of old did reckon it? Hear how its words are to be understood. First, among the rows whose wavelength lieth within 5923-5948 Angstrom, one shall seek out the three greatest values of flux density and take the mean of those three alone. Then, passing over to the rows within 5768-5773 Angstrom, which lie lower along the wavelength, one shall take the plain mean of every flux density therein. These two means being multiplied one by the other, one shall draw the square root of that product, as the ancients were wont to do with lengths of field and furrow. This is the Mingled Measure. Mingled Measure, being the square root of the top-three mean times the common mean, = 5.08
